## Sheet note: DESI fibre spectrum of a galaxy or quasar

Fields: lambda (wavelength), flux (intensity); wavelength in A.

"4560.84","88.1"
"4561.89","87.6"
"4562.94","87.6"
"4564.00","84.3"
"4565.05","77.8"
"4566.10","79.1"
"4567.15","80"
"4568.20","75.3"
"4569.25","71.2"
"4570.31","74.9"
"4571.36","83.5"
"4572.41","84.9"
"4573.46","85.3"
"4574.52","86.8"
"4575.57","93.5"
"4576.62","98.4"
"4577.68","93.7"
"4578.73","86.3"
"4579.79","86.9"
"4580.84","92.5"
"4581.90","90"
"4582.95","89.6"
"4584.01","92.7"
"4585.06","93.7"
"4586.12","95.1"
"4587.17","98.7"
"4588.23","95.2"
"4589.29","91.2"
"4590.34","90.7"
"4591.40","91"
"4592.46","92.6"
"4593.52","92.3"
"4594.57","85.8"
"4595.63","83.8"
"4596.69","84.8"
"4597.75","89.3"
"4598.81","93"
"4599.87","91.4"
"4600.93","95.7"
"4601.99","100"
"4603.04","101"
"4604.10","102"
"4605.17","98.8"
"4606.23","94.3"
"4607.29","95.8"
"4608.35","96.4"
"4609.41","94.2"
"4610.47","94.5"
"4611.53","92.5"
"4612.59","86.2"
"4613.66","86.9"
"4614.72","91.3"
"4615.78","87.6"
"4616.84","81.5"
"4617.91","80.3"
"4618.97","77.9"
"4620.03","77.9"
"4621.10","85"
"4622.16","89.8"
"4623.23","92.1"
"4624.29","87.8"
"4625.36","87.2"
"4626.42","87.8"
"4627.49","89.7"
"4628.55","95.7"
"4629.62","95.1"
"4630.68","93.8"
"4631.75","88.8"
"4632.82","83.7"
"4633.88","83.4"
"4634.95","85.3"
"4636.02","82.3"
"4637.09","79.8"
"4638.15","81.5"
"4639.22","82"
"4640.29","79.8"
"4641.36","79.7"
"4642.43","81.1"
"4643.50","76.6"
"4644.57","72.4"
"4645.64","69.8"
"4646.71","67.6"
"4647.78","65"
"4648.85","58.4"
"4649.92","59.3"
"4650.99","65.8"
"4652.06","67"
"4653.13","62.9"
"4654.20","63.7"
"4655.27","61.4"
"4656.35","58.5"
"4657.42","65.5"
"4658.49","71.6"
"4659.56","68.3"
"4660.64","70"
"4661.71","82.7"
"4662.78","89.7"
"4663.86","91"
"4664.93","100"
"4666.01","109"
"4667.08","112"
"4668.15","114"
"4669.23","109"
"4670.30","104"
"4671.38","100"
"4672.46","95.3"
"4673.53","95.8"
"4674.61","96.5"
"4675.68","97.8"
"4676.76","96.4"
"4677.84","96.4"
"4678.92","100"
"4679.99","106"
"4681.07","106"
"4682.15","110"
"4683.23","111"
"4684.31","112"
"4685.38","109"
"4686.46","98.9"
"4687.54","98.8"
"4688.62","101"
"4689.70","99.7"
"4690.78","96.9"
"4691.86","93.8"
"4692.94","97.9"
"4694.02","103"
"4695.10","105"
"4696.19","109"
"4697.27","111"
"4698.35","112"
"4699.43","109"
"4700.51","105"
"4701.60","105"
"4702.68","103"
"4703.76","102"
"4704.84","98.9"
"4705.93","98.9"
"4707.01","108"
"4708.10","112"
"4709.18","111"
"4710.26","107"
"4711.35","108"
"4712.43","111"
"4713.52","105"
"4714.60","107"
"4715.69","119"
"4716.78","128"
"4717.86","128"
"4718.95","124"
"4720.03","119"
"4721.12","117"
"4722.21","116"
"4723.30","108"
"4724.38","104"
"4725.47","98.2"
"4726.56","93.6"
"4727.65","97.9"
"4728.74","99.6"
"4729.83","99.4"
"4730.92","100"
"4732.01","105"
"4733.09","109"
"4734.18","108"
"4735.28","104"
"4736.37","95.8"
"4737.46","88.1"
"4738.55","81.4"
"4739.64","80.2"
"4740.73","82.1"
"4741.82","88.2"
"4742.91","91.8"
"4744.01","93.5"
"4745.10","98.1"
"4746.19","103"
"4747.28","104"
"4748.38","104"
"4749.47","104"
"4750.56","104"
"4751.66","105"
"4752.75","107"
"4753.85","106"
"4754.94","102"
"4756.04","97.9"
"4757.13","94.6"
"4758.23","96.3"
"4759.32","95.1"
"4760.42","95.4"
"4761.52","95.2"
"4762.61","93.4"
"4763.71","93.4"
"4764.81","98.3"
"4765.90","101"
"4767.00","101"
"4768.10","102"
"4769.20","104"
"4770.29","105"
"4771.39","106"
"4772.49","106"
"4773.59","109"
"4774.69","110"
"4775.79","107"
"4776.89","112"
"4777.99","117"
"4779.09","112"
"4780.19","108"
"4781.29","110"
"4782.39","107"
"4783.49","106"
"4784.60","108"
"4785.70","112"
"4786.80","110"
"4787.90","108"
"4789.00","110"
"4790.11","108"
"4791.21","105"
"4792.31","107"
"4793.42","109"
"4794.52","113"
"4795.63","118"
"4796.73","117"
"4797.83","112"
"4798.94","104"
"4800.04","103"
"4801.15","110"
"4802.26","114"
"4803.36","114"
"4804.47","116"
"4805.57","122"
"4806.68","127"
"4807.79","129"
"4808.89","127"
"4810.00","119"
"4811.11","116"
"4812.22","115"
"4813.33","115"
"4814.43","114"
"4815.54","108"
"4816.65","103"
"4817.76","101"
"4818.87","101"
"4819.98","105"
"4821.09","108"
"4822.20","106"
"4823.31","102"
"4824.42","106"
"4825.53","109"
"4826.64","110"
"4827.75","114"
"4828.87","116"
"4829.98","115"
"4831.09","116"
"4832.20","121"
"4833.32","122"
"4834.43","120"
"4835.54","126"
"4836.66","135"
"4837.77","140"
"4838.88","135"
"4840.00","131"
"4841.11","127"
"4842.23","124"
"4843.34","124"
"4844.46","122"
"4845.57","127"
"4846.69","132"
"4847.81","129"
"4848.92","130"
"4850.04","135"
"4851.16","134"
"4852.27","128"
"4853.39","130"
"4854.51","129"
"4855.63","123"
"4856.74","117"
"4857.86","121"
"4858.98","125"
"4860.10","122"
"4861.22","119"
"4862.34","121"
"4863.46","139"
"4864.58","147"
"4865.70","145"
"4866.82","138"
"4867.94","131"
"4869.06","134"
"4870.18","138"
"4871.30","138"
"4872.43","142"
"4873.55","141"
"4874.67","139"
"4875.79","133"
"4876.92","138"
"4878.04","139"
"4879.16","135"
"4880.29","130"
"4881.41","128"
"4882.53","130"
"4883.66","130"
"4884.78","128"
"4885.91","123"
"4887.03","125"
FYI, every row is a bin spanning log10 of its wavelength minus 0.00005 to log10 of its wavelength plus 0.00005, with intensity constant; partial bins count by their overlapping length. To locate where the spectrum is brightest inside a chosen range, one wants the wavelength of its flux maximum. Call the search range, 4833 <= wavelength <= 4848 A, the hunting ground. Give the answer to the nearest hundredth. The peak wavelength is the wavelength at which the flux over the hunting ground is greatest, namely 4837.77 A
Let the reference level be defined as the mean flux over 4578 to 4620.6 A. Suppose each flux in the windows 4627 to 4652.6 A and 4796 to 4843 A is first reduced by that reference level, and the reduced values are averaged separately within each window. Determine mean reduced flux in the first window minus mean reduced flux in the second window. -38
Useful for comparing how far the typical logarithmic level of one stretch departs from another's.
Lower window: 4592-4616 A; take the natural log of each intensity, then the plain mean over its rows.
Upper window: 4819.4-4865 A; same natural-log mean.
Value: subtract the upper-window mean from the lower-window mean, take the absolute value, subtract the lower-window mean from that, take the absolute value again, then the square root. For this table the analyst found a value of 2.06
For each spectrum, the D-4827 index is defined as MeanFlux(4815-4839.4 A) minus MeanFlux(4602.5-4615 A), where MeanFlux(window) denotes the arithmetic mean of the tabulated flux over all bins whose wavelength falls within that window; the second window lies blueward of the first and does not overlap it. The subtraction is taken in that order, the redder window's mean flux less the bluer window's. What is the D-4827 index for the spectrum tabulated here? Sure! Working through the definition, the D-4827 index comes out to 20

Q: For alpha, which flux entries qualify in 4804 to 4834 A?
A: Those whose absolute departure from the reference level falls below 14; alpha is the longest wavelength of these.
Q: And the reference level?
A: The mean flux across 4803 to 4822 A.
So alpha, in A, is 4833.32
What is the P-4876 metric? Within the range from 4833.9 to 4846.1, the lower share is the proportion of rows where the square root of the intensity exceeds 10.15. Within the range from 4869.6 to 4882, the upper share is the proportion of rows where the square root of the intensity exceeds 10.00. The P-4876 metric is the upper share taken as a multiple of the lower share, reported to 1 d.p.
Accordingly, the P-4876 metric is 1.0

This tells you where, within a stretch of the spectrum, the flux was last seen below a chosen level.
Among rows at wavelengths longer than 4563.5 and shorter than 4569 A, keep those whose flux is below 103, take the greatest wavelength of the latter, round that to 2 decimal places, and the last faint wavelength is 4568.20 A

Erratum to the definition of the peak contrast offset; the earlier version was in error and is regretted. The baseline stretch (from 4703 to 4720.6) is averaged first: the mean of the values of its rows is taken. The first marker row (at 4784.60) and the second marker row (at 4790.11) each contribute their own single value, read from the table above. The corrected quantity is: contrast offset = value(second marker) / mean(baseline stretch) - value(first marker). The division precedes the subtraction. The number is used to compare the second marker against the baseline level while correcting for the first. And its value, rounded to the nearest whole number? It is -107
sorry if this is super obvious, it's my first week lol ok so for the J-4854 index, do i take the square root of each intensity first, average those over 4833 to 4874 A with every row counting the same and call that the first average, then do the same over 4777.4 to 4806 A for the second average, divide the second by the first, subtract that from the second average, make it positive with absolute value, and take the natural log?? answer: 2.26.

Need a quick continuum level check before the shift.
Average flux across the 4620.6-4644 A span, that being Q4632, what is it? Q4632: 86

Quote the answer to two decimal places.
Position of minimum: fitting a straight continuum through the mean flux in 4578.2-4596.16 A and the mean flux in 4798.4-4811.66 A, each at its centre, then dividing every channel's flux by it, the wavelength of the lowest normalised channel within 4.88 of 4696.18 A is 4691.86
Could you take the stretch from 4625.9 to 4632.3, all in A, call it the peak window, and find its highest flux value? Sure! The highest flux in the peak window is 95.7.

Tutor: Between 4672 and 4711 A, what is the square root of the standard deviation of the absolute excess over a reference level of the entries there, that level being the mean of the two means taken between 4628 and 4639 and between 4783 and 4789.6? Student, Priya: 2.2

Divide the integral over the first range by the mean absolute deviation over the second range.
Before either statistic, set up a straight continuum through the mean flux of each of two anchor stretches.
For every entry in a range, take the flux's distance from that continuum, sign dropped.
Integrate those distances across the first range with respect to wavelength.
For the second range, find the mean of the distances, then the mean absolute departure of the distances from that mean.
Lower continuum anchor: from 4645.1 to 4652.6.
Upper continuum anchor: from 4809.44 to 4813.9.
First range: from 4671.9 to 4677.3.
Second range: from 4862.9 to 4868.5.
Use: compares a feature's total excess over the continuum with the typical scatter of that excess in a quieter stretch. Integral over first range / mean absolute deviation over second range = 32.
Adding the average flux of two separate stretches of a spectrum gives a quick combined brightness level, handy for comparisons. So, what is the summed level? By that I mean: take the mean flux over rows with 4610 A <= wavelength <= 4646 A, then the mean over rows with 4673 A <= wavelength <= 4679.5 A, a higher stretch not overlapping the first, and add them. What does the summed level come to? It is 182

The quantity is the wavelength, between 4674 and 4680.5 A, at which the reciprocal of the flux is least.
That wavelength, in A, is 4679.99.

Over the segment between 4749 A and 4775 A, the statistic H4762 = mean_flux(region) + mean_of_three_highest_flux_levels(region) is 210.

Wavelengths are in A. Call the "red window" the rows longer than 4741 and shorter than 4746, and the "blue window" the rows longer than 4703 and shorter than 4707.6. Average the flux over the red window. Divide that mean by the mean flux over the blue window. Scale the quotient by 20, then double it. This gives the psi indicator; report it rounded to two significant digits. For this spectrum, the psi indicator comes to 36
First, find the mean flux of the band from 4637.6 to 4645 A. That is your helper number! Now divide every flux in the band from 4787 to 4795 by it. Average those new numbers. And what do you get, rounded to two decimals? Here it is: 1.37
